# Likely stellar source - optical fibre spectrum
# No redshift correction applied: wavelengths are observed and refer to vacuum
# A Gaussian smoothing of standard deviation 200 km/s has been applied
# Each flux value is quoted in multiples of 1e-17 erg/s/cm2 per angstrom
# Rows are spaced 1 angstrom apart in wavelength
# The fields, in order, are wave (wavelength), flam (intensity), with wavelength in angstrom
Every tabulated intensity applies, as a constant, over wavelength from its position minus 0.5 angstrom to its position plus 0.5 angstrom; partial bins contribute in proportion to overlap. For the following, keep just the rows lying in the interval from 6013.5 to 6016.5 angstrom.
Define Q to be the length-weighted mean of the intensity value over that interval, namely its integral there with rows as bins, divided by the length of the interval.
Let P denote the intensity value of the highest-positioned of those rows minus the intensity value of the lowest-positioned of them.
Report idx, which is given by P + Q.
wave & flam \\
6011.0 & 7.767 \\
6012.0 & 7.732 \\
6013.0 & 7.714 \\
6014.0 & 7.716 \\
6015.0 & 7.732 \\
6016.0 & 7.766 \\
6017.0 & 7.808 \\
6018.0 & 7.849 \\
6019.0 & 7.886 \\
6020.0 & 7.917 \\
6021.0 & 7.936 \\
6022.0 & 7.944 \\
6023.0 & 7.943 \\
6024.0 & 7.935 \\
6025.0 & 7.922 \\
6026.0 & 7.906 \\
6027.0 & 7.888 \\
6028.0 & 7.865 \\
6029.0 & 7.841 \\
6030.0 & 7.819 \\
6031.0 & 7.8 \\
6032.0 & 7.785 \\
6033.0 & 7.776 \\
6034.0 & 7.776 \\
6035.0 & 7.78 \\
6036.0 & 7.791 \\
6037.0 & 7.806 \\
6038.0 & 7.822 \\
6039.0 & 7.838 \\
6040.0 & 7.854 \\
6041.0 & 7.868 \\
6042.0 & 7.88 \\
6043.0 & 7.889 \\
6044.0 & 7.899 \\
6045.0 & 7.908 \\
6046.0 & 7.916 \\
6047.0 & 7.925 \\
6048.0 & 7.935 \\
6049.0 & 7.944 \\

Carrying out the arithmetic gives 7.79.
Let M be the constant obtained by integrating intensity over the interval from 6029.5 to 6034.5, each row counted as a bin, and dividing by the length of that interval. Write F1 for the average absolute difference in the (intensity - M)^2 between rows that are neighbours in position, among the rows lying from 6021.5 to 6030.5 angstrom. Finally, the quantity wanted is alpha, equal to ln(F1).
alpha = -5.9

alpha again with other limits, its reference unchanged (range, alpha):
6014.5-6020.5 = -5.6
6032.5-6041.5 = -7.2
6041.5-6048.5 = -6.2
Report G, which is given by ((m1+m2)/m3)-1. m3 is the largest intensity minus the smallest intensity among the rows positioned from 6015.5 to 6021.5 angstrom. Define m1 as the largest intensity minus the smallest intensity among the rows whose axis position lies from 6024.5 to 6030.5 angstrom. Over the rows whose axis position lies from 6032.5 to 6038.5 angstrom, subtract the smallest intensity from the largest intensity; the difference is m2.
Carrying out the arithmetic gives -0.1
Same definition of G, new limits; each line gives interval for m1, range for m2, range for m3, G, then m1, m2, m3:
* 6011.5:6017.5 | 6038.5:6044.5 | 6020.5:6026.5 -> 3.1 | 0.094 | 0.061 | 0.038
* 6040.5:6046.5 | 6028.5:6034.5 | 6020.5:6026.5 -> 2.0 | 0.048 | 0.065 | 0.038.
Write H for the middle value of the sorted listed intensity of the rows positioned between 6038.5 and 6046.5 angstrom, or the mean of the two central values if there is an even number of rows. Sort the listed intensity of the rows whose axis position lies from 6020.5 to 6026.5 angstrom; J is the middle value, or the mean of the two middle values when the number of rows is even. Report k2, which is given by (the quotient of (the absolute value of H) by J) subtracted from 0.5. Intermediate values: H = 7.88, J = 7.94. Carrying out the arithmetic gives -0.494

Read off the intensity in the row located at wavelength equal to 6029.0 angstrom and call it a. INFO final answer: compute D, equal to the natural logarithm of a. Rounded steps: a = 7.841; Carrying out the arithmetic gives 2.059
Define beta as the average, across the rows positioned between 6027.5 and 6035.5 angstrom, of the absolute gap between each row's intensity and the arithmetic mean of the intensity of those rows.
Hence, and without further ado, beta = 0.027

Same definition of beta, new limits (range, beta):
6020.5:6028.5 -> 0.023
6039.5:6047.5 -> 0.020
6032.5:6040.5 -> 0.025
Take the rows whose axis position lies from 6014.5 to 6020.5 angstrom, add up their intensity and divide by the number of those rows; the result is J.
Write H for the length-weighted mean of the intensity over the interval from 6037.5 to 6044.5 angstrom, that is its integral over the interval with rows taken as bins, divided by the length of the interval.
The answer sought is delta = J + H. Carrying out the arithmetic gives 15.7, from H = 7.86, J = 7.83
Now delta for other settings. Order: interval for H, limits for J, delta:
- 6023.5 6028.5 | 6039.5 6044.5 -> 15.8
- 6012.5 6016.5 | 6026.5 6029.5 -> 15.6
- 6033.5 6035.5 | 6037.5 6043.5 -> 15.6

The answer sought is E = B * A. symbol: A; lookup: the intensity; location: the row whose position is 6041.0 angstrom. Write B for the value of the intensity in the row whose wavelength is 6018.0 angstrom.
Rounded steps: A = 7.868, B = 7.849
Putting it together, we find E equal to 61.8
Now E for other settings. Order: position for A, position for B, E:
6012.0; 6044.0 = 61.1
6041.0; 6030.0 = 61.5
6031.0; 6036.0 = 60.8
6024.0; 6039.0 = 62.2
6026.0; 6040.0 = 62.1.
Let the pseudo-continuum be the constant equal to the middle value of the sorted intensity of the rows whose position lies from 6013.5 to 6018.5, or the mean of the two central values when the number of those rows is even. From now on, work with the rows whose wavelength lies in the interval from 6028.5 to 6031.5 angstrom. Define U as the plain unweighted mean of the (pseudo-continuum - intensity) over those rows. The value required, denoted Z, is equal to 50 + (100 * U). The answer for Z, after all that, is 45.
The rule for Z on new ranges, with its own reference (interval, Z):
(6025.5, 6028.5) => 38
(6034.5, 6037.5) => 47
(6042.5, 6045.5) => 37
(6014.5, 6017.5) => 50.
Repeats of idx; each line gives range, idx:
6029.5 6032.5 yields 7.77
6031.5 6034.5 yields 7.77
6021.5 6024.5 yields 7.93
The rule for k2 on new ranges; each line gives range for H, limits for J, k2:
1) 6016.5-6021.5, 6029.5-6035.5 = -0.513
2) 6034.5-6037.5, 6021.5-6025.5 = -0.481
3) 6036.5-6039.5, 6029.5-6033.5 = -0.504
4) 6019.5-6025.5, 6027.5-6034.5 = -0.517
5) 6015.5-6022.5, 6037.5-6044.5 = -0.502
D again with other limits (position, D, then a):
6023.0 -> 2.072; 7.943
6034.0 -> 2.051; 7.776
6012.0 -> 2.045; 7.732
